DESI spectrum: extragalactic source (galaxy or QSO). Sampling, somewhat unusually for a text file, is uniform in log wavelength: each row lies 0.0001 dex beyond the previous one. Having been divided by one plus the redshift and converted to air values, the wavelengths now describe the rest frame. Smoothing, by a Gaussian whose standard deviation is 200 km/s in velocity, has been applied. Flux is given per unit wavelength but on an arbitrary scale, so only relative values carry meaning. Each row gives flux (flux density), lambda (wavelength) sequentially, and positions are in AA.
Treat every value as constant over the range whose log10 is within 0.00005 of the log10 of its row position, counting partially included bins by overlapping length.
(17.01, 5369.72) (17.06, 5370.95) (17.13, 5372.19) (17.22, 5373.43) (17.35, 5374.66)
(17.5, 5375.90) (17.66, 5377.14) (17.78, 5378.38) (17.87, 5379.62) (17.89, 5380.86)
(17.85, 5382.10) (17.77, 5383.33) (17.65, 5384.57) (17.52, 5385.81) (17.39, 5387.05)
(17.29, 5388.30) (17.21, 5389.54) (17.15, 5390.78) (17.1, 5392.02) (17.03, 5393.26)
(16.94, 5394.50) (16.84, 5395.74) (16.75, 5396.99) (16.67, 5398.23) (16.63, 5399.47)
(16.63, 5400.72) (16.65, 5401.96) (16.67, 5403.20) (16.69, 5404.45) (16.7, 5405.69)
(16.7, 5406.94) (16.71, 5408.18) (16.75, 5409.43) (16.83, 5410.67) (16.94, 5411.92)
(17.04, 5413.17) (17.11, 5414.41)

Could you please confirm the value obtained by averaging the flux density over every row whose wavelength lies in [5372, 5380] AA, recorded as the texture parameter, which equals 17.50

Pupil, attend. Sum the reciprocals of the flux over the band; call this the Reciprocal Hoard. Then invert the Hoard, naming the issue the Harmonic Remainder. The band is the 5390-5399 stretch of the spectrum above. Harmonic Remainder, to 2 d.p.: 2.42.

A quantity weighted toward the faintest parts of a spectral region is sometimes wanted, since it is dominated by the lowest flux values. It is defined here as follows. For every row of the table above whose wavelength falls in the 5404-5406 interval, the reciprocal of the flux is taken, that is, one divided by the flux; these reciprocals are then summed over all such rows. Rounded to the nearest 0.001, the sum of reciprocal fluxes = 0.120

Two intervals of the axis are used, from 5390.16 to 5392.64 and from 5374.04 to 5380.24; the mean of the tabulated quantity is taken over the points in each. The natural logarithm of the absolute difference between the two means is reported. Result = -0.7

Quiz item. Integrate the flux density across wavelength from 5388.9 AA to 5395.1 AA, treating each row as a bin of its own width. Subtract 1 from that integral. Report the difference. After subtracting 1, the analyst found 105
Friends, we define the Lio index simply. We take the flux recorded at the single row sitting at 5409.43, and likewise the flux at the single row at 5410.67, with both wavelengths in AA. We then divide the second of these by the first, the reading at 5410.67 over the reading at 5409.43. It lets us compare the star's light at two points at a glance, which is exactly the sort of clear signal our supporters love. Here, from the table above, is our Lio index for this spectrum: 1.00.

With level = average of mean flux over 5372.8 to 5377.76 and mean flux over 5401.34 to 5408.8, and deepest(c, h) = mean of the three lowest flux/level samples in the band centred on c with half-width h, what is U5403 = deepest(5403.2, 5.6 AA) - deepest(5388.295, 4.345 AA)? -0.030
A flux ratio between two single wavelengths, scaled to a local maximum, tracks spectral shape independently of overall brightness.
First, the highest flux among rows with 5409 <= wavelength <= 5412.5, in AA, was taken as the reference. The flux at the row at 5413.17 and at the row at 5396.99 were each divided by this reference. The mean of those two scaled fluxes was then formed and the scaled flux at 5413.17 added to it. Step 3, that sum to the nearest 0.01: 2.00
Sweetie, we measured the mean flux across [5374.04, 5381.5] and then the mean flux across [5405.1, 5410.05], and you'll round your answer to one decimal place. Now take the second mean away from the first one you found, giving 1.0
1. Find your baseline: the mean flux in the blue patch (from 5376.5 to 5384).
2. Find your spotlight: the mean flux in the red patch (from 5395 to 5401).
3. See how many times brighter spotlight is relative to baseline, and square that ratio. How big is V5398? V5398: 0.88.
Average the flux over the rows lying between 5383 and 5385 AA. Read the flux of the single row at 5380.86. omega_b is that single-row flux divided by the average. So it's 1.010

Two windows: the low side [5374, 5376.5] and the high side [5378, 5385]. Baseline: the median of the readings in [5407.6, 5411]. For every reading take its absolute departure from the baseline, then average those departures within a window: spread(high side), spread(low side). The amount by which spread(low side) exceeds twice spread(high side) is -1.4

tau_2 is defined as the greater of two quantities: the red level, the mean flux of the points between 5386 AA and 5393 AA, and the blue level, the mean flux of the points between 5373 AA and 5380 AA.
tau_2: 17.6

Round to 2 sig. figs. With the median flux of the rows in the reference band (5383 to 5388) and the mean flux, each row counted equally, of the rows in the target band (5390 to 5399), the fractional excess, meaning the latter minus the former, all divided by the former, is -0.037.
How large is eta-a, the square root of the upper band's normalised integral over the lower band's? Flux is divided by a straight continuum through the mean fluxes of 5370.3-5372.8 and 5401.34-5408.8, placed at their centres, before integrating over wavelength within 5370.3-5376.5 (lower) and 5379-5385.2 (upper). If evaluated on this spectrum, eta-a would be 1.02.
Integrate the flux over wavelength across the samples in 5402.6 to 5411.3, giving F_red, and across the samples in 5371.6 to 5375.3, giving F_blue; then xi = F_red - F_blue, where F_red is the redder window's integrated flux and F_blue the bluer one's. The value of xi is 82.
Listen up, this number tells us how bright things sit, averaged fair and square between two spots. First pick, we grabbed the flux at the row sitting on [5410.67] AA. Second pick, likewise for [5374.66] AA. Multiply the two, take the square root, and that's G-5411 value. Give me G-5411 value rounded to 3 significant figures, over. 17.1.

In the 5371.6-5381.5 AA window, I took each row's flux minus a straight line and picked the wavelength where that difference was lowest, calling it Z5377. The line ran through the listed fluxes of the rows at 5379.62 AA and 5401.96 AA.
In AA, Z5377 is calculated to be 5372.19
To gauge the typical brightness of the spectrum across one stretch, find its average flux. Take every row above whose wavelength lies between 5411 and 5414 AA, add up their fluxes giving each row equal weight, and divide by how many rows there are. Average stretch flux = 17.0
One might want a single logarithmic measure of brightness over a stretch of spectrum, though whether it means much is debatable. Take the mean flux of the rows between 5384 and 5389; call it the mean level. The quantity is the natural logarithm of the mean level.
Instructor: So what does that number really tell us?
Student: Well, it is 2.86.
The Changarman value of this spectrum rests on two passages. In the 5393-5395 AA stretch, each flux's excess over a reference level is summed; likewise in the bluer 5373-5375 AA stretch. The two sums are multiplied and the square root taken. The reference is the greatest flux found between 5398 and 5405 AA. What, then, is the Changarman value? 0.84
